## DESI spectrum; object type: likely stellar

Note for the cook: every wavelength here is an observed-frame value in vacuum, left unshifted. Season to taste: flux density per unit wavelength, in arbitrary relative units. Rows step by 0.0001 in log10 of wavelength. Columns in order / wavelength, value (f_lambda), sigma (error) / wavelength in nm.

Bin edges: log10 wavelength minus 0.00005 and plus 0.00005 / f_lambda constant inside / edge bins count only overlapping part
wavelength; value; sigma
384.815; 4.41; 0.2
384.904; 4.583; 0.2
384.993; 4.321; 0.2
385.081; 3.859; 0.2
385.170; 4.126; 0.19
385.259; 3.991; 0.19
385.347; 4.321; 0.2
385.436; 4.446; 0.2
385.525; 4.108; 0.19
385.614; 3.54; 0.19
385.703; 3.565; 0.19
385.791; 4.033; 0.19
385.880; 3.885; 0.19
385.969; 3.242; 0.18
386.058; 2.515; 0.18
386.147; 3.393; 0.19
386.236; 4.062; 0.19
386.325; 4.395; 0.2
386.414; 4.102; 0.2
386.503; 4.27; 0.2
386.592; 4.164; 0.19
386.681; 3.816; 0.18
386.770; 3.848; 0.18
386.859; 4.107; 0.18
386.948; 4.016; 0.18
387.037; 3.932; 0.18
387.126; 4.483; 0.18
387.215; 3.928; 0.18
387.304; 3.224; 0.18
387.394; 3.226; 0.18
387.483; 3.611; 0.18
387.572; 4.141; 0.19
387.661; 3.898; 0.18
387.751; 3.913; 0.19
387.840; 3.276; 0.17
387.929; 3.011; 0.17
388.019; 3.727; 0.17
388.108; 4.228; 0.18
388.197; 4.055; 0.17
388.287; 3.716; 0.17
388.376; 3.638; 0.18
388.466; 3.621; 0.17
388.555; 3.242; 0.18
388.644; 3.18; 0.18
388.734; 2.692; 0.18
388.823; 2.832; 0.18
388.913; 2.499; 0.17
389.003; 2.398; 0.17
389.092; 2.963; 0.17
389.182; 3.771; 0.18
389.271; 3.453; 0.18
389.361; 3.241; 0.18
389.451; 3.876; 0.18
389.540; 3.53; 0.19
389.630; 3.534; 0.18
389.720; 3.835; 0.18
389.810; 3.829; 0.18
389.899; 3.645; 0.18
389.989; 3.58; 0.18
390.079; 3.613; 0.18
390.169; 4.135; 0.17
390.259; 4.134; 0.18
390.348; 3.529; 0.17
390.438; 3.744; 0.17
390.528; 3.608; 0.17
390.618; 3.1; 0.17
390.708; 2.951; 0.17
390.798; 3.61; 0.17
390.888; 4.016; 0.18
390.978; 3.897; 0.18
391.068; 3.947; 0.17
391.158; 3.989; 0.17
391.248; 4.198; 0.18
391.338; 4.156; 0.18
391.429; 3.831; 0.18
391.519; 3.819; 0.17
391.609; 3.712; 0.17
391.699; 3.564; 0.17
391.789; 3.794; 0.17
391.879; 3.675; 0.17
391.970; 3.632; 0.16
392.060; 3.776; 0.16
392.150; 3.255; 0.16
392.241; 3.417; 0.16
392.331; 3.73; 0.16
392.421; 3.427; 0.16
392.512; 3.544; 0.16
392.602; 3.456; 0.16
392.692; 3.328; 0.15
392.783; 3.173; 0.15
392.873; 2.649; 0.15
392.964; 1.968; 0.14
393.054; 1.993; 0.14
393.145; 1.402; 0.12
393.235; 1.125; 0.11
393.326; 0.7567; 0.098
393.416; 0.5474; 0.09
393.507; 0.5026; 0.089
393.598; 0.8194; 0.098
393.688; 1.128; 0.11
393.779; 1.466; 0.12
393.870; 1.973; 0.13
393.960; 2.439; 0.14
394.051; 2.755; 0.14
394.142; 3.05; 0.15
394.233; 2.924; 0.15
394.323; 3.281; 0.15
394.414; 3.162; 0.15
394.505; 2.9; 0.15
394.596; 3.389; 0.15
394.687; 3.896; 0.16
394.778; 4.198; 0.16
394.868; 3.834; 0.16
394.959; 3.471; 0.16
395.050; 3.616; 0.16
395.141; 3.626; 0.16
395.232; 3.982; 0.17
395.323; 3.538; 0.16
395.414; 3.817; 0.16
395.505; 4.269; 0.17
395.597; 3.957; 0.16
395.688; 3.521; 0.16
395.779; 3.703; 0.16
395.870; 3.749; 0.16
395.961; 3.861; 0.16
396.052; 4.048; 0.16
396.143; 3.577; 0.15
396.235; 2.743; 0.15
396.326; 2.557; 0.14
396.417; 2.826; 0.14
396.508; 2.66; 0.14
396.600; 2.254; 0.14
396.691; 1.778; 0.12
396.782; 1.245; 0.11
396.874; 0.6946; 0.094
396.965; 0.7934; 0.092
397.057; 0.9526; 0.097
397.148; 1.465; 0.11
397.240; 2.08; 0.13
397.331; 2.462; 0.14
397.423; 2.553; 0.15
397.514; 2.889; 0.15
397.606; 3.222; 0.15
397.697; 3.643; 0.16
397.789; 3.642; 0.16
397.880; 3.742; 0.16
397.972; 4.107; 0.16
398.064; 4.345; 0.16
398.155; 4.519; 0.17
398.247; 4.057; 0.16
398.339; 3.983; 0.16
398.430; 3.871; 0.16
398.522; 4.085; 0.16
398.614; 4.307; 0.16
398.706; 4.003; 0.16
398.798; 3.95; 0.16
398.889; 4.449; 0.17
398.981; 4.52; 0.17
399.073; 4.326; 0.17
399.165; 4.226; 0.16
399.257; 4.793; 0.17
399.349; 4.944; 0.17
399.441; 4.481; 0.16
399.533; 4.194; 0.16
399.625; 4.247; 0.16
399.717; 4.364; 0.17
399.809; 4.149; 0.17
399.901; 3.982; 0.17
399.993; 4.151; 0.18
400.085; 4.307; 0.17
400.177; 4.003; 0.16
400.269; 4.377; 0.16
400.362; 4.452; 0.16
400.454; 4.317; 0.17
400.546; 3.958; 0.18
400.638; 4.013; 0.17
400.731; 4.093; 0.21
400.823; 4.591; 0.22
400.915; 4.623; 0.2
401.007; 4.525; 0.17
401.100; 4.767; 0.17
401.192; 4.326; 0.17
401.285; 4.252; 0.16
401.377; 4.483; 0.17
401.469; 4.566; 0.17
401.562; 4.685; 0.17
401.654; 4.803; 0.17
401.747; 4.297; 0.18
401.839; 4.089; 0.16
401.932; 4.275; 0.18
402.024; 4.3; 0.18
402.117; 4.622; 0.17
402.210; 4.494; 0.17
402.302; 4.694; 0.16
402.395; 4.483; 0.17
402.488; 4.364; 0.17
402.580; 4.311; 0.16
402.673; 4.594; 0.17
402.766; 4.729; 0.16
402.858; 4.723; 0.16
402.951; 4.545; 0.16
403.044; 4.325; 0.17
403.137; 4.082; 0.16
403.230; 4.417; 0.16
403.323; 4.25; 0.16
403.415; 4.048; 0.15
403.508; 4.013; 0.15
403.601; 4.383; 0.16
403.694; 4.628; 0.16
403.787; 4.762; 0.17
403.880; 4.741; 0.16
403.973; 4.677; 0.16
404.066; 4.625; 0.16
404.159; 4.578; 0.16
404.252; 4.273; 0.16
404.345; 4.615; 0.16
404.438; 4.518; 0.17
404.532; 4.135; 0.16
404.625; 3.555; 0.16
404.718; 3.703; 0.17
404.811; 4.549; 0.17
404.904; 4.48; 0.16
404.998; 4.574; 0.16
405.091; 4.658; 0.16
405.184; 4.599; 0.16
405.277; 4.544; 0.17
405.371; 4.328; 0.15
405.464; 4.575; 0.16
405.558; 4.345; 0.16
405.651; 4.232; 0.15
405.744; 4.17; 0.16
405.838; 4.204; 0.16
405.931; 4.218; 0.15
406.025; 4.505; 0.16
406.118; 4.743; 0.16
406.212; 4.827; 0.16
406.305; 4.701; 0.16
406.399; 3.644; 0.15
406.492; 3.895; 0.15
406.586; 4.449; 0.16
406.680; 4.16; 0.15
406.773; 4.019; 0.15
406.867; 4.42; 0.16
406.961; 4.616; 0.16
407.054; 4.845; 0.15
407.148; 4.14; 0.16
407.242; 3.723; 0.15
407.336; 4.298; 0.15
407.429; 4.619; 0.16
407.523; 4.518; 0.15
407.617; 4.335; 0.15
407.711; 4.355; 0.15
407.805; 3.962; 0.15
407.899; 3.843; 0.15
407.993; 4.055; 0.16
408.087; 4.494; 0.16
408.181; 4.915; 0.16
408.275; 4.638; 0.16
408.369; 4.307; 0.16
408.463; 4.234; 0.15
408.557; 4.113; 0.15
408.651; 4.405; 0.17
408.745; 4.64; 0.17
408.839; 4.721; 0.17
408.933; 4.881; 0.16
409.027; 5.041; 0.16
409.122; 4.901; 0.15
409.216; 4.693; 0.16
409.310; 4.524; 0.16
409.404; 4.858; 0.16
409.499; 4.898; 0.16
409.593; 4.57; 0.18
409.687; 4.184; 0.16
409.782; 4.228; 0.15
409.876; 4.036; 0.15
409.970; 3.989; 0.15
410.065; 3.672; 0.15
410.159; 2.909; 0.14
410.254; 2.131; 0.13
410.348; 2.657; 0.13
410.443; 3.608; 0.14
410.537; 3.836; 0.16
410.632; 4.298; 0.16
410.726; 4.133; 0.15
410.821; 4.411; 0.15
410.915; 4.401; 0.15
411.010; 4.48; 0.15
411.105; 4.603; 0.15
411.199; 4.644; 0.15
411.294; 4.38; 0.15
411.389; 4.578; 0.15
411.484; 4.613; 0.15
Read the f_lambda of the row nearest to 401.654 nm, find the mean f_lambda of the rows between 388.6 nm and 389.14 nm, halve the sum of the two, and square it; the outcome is 14.3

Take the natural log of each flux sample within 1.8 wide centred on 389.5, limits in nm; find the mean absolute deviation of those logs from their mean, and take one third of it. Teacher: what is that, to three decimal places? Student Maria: 0.042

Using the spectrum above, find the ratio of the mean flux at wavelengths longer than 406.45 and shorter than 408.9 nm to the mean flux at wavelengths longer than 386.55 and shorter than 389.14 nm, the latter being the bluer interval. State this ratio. 1.22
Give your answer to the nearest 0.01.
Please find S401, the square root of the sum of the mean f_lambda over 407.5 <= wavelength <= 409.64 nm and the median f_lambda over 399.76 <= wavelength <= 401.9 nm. 2.97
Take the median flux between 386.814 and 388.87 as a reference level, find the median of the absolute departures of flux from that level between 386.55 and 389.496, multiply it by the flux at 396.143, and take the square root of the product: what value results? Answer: 1.18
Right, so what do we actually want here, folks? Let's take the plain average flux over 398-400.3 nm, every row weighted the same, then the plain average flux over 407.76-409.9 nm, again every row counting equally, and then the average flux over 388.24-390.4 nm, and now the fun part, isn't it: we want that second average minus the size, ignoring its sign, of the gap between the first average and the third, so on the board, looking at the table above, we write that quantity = 3.7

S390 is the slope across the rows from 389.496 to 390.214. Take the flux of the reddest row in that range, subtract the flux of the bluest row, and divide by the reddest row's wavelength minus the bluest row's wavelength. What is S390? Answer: 1.0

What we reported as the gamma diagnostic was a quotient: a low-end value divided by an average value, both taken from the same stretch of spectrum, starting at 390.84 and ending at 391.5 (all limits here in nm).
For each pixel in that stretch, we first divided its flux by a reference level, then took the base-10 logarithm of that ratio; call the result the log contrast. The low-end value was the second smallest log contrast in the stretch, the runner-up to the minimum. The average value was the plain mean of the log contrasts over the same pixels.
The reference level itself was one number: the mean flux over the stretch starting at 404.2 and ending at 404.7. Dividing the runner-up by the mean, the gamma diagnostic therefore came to 1.51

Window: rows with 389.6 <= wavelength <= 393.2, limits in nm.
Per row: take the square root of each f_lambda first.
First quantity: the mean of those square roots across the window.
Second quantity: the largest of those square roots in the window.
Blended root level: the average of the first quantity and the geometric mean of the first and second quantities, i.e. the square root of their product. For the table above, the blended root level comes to 1.91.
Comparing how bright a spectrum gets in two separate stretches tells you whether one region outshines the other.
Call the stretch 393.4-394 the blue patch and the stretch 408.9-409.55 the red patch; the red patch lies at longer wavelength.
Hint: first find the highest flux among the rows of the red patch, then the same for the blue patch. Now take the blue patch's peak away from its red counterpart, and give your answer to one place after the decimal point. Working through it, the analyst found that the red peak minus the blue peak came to 2.6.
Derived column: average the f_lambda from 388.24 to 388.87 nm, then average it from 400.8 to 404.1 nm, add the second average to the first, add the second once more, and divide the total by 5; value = 2.44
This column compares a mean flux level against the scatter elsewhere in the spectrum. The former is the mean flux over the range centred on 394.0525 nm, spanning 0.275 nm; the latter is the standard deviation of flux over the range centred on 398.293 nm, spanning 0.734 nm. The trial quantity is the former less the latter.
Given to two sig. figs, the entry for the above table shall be 2.5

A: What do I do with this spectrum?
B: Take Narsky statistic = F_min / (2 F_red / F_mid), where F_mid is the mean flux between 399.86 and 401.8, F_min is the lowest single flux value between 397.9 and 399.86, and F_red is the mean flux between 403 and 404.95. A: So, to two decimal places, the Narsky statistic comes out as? 1.94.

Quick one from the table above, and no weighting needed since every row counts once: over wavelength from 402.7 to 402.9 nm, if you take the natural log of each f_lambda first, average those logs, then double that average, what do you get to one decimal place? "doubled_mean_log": 3.1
